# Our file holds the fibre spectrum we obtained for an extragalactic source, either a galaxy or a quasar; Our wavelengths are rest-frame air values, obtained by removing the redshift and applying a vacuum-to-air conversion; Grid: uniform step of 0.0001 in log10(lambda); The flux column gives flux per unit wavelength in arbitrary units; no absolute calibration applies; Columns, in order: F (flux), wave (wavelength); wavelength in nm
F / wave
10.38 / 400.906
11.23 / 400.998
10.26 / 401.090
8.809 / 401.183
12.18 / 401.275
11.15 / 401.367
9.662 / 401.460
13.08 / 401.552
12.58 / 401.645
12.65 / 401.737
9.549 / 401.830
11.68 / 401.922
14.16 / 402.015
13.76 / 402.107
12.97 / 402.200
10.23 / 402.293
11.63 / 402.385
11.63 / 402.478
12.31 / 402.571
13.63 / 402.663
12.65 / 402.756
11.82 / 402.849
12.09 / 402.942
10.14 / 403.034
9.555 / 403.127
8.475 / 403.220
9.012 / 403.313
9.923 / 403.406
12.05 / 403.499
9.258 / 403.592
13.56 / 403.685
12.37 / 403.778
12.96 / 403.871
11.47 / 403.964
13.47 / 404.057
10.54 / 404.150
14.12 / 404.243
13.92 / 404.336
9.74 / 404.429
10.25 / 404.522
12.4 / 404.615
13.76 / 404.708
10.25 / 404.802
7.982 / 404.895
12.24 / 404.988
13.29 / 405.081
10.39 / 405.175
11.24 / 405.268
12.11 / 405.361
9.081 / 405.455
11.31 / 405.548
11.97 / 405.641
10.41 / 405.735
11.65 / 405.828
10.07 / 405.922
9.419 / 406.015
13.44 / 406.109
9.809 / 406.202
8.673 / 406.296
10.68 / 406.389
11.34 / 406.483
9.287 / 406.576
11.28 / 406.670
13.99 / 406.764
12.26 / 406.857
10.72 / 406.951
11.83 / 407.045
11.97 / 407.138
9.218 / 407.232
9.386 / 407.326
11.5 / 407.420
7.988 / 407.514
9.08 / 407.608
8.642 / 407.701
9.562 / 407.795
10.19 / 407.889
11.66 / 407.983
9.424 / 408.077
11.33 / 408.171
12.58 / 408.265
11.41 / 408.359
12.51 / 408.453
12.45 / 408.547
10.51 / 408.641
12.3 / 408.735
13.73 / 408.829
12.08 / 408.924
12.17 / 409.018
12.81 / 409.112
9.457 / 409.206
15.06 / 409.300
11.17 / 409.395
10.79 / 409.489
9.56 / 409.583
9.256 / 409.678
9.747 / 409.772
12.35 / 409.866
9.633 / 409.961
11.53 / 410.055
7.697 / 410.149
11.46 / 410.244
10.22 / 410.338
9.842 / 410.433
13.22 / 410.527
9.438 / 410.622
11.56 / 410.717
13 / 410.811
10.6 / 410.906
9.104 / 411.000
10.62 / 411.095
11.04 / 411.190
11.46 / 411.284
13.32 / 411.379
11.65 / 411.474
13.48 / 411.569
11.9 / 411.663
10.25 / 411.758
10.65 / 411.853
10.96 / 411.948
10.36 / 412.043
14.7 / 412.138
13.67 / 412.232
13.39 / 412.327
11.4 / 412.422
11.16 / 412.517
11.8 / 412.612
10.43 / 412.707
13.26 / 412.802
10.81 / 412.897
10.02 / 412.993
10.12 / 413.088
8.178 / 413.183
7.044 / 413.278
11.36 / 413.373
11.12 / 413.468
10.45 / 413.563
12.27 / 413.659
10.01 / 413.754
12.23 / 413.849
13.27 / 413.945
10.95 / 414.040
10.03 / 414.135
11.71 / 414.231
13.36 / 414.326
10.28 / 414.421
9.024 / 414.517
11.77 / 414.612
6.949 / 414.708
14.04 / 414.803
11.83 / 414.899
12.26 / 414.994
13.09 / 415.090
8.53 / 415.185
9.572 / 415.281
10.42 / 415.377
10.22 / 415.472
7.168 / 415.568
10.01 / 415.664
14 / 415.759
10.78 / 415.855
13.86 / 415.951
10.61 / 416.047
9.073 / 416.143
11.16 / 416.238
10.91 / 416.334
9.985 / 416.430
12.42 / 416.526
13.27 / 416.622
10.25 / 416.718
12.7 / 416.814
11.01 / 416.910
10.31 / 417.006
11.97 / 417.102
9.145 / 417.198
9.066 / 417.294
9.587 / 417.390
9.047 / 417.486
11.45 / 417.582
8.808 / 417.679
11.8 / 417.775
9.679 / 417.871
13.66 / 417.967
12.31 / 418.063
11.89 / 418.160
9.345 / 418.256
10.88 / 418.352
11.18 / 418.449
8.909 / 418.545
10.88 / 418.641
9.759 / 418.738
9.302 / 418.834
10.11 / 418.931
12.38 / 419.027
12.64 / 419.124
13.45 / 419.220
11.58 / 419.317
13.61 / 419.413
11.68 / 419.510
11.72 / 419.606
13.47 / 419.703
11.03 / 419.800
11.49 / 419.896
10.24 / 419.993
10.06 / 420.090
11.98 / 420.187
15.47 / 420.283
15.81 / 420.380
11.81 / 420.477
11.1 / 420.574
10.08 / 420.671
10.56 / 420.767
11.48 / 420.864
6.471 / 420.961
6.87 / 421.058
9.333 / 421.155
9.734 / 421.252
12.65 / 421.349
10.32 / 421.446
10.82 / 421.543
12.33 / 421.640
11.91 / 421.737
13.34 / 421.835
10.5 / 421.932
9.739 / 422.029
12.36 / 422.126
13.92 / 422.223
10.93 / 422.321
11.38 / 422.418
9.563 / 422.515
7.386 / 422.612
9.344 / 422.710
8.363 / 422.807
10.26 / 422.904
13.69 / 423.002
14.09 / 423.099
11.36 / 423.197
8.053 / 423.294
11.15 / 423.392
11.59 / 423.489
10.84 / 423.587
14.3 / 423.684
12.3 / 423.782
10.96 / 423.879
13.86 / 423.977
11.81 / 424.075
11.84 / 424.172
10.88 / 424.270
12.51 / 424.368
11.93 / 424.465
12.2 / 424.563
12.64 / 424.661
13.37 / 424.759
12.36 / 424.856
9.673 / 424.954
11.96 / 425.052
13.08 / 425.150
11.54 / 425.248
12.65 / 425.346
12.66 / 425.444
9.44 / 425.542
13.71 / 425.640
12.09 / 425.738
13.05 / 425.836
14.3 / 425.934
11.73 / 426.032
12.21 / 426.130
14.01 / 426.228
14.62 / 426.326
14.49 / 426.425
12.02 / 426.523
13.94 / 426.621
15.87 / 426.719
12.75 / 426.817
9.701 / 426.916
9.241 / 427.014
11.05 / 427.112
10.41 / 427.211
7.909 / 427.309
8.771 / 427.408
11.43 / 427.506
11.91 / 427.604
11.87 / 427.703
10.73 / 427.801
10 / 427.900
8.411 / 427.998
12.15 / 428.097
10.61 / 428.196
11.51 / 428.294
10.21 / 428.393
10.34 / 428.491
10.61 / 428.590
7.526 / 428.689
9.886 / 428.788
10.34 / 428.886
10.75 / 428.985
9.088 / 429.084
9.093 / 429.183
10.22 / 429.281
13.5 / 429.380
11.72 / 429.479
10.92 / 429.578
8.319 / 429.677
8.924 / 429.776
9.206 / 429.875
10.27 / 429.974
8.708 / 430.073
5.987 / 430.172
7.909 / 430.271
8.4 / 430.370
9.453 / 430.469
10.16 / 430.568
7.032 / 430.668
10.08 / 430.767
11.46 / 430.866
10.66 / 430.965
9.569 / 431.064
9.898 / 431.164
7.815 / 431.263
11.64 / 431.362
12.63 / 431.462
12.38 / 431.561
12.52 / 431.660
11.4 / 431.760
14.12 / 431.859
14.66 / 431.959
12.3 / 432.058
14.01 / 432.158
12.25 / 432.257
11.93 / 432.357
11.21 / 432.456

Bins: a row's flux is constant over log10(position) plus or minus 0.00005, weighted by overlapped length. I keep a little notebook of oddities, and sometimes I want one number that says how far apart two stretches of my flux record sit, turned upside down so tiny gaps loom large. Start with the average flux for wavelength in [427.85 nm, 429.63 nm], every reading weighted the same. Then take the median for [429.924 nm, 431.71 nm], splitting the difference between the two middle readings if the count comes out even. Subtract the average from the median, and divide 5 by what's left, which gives -13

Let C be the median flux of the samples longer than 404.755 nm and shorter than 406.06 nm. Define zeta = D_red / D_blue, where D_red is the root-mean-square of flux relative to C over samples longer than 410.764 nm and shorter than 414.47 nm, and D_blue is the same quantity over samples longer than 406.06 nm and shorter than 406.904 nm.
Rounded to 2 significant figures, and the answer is 0.93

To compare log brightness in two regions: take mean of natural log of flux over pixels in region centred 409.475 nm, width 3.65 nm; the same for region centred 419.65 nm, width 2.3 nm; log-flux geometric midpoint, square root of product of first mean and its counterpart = 2.42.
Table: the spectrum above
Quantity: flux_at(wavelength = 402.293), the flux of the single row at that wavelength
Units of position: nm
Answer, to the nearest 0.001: 10.230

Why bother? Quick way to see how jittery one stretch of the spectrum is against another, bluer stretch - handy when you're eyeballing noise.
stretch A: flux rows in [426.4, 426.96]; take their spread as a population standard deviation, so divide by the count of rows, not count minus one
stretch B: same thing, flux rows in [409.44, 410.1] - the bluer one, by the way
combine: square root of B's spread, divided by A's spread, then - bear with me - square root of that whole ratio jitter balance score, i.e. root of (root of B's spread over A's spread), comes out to 0.73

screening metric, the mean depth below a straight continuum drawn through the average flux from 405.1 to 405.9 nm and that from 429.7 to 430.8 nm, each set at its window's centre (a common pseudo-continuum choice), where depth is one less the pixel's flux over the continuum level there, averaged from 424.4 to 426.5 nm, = -0.37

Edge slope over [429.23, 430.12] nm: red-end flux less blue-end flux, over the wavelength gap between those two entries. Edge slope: -1.9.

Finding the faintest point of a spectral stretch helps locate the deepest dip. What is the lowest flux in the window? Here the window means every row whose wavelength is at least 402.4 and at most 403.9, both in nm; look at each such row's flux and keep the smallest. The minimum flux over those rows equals 8.475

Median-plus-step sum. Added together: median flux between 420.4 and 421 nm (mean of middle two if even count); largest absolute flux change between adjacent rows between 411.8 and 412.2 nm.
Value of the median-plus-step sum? 15.2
